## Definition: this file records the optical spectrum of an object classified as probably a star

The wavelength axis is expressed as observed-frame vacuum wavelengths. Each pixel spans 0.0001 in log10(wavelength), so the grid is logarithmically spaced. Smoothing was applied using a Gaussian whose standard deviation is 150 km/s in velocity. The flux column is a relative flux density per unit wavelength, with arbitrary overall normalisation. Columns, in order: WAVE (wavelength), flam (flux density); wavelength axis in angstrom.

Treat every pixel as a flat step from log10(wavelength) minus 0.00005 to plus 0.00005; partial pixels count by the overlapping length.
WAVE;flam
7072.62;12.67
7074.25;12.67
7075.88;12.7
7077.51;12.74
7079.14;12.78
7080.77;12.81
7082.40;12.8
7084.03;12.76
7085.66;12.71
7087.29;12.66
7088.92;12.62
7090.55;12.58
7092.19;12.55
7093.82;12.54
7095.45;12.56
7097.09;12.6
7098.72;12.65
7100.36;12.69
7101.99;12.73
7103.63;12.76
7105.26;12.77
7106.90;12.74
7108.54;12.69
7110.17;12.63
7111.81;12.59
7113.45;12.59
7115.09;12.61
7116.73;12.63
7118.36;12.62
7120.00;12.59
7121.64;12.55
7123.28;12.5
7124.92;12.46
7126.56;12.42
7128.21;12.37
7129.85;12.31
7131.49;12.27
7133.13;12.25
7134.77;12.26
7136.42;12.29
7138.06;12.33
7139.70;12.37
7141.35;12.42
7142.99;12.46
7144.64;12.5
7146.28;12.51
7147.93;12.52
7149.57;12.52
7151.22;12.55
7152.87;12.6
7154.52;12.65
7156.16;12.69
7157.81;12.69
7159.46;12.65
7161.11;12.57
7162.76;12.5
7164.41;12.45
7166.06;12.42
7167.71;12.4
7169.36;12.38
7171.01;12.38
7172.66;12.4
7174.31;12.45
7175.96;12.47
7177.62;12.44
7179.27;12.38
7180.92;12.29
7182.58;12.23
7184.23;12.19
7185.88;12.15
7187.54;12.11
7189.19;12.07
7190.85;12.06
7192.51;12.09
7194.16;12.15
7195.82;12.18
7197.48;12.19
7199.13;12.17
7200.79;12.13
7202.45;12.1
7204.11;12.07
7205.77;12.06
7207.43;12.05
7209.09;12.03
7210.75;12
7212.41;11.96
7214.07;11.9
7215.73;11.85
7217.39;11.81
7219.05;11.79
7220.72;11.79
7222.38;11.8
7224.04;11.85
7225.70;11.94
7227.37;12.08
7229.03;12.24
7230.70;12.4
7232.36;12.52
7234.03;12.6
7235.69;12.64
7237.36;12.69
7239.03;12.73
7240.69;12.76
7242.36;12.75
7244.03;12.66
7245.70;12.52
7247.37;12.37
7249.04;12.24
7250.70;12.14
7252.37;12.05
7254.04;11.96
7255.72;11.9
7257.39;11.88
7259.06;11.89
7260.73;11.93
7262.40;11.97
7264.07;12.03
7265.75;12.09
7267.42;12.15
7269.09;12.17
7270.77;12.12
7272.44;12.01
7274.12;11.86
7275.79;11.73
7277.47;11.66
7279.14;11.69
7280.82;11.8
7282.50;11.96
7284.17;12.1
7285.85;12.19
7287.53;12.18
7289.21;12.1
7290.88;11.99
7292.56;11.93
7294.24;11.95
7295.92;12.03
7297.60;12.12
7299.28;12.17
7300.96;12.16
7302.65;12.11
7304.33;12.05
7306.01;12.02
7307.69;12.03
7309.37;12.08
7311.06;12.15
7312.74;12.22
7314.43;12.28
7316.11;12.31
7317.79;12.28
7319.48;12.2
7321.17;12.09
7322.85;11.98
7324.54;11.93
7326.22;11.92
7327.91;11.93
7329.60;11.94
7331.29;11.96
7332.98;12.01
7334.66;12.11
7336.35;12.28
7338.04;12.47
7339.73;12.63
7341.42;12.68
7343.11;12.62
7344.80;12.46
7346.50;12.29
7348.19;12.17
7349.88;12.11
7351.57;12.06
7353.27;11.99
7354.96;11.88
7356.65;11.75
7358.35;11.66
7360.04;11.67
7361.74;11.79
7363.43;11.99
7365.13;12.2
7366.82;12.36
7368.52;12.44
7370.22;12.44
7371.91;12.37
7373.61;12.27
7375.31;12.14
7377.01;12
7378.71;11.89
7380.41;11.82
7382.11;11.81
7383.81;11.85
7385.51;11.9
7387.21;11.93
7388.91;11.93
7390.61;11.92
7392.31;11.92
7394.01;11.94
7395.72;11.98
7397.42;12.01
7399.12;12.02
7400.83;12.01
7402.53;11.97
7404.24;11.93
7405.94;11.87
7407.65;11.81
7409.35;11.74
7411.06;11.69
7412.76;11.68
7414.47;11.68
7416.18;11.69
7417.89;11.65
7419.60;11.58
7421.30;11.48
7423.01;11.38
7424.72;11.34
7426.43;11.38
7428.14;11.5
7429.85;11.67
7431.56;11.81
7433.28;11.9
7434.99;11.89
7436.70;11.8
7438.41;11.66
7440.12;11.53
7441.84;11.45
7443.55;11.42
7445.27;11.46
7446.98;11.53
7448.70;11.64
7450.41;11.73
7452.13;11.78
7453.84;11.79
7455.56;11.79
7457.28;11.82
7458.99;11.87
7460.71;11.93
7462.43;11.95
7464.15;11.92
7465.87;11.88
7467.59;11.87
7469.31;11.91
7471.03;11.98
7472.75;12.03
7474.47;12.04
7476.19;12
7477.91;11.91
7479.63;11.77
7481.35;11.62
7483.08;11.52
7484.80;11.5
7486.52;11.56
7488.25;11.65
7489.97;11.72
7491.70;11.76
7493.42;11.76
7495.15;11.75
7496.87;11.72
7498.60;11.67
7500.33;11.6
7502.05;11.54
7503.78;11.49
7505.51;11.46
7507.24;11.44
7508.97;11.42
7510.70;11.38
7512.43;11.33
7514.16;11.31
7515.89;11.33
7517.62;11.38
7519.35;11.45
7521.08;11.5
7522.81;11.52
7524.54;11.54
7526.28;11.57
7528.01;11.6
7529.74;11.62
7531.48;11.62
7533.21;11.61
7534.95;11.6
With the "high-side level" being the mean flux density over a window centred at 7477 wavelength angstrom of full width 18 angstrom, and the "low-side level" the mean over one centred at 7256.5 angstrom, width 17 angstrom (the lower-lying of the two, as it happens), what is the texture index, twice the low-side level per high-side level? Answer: 2.03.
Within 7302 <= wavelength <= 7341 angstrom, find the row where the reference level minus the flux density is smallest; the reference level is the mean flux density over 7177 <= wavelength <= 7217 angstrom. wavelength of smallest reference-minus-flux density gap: 7339.73 angstrom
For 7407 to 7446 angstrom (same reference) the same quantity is 7433.28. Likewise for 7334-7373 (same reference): 7341.42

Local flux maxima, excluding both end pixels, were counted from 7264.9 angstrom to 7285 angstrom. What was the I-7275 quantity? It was 1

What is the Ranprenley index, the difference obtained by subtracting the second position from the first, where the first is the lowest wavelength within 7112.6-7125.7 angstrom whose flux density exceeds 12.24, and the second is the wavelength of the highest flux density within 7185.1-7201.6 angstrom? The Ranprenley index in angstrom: -84.0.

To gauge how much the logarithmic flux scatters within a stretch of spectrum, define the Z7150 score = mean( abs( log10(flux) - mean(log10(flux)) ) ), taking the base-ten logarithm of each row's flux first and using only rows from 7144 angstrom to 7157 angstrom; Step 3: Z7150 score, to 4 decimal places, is 0.0020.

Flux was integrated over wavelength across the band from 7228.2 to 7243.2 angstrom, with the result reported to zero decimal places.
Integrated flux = 189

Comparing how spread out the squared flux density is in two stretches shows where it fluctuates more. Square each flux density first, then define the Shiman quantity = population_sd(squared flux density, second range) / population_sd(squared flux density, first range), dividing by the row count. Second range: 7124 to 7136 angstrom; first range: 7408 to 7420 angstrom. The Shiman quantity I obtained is 1.8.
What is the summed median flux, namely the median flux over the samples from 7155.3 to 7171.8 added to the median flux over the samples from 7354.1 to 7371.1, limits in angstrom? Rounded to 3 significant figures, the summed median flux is 24.4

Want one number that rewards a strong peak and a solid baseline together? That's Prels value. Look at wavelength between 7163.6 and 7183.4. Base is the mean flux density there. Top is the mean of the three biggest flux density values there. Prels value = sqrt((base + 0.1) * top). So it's 12.5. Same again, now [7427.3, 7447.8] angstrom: 11.8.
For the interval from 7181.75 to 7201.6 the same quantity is 12.2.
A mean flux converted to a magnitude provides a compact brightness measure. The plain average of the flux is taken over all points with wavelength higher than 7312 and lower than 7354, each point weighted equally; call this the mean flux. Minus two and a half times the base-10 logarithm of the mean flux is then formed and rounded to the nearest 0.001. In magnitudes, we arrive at -2.716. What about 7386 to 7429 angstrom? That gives -2.676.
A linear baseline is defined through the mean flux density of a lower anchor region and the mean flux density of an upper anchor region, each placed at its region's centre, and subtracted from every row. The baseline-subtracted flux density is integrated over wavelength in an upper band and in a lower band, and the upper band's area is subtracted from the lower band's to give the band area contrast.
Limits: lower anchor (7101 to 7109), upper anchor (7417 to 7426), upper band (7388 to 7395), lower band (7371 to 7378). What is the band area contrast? 1.4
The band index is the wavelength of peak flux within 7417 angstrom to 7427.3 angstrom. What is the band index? 7417.89 angstrom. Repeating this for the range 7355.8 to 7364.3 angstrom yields 7363.43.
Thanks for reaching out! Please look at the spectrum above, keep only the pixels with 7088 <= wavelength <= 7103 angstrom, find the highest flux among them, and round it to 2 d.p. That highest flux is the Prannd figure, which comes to 12.73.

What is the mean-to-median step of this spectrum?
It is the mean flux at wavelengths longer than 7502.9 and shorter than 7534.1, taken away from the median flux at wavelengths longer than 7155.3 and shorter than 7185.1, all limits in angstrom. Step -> 1.0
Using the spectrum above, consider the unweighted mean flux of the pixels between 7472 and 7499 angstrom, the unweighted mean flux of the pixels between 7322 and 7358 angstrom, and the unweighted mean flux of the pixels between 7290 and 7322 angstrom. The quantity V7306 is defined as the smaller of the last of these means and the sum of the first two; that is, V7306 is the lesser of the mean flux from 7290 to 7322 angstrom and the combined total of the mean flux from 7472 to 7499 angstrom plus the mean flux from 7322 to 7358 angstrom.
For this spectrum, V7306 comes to 12.1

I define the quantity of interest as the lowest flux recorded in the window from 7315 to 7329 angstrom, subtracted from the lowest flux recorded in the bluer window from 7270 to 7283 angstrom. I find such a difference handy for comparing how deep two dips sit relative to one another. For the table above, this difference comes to -0.26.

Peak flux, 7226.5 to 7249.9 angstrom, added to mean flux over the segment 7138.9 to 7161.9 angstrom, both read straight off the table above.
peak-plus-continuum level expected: 25.3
